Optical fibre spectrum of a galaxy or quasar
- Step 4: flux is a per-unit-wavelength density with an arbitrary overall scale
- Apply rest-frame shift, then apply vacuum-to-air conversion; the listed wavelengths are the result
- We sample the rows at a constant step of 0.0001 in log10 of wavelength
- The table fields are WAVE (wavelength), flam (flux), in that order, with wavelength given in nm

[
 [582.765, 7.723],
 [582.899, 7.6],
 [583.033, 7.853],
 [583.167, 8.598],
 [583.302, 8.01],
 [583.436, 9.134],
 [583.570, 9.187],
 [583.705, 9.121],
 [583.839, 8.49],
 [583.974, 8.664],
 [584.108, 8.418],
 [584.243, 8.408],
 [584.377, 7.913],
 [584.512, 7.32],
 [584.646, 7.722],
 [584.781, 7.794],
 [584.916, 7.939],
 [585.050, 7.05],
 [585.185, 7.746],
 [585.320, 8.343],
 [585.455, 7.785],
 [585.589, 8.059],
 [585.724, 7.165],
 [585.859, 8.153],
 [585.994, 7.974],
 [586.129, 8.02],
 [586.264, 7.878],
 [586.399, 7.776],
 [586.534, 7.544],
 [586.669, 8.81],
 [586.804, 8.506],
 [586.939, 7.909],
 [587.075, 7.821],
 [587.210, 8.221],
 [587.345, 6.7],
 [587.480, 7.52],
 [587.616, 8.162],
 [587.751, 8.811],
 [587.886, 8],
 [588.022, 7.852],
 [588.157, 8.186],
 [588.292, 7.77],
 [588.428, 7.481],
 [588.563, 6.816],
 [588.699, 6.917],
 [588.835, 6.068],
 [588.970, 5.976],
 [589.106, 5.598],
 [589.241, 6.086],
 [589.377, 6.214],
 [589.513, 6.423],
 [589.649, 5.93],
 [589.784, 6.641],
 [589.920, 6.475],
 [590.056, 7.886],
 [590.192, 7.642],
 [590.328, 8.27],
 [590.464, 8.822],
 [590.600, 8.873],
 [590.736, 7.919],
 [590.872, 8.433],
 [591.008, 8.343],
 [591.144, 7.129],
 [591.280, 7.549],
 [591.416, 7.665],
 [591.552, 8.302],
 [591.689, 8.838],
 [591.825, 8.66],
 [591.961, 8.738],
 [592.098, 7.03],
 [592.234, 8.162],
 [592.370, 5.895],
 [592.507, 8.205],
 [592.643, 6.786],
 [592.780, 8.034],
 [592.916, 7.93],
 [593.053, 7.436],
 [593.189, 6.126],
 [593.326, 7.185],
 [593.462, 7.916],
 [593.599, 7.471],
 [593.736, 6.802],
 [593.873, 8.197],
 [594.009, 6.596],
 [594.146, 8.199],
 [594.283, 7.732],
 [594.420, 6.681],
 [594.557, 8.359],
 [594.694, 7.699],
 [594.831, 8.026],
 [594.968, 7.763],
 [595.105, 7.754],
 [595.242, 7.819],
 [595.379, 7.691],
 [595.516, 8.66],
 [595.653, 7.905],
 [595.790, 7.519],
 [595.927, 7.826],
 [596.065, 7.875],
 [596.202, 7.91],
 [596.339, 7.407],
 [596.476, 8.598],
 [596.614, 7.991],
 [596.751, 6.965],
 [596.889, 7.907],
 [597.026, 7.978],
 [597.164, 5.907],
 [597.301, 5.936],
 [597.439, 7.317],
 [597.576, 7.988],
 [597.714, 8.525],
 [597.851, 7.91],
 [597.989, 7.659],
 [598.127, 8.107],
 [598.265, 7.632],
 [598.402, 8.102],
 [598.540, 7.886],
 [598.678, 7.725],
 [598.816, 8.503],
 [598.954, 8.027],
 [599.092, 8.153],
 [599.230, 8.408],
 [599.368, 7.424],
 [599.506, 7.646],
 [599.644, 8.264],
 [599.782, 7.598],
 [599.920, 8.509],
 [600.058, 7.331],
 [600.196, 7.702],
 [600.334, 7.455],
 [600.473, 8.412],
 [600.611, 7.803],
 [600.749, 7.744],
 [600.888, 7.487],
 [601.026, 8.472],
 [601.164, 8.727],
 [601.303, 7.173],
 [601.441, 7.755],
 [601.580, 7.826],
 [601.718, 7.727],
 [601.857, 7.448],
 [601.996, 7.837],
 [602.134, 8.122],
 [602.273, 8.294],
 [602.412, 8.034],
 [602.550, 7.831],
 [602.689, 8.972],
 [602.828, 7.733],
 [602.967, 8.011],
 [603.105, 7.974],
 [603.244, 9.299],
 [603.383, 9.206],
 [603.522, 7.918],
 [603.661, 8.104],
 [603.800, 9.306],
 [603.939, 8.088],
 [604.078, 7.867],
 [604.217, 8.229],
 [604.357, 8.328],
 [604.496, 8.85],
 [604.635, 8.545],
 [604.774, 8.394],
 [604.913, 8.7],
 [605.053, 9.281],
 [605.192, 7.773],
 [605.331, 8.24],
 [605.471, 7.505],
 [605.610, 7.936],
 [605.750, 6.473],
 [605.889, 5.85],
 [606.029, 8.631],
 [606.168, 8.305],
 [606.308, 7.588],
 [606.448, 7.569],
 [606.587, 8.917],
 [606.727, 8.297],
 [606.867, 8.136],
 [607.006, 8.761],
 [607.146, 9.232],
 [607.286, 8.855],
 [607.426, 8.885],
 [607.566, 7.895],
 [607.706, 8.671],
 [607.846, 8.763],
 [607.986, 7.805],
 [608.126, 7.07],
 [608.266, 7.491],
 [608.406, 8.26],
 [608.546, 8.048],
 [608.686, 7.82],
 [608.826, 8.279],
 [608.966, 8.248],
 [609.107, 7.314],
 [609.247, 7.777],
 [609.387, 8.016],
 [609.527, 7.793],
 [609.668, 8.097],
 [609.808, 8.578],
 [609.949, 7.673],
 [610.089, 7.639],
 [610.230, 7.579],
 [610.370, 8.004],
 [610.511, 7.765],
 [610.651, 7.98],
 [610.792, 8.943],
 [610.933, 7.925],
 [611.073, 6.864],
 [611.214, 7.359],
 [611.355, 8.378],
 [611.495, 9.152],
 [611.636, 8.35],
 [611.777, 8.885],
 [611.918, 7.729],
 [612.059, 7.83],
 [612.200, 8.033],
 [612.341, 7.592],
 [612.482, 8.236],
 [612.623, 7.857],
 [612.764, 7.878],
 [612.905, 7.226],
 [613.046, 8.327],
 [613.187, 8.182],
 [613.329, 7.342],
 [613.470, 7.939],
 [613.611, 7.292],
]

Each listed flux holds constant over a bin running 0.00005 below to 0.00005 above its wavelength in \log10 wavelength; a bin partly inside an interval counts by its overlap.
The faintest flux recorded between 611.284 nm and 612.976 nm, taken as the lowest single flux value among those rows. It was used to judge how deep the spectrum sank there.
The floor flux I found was 7.226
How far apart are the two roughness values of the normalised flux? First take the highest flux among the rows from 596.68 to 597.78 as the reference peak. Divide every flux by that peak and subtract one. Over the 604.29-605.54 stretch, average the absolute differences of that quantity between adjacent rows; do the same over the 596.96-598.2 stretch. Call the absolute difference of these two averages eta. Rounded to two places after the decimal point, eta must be 0.02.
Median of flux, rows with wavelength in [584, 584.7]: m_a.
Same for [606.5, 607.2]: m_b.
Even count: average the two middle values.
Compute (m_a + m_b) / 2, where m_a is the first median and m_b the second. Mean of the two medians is 8.34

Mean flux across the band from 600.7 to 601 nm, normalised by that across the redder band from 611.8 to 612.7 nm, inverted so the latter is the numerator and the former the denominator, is 1.03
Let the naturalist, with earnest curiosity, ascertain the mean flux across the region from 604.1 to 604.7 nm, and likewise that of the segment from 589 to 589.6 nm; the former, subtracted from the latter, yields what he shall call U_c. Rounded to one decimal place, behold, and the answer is -2.4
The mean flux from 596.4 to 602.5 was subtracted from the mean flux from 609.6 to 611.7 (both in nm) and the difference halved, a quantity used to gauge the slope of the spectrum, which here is 0.10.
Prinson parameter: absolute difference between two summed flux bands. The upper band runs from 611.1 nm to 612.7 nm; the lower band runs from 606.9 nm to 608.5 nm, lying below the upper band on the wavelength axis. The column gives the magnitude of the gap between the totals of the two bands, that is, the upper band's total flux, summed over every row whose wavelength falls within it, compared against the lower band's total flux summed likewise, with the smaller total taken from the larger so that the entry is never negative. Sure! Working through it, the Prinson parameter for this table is 2.3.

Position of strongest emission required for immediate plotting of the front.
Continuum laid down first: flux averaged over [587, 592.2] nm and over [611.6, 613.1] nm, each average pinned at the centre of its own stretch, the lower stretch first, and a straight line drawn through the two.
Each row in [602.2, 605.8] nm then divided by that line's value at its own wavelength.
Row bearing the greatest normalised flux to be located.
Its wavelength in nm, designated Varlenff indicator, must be 603.244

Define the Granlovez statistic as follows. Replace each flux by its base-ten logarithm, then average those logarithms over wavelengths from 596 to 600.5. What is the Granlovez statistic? 0.89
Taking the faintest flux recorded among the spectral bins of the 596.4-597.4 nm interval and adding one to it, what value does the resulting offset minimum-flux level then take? 6.9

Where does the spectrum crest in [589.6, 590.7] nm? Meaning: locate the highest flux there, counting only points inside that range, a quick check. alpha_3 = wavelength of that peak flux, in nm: 590.600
